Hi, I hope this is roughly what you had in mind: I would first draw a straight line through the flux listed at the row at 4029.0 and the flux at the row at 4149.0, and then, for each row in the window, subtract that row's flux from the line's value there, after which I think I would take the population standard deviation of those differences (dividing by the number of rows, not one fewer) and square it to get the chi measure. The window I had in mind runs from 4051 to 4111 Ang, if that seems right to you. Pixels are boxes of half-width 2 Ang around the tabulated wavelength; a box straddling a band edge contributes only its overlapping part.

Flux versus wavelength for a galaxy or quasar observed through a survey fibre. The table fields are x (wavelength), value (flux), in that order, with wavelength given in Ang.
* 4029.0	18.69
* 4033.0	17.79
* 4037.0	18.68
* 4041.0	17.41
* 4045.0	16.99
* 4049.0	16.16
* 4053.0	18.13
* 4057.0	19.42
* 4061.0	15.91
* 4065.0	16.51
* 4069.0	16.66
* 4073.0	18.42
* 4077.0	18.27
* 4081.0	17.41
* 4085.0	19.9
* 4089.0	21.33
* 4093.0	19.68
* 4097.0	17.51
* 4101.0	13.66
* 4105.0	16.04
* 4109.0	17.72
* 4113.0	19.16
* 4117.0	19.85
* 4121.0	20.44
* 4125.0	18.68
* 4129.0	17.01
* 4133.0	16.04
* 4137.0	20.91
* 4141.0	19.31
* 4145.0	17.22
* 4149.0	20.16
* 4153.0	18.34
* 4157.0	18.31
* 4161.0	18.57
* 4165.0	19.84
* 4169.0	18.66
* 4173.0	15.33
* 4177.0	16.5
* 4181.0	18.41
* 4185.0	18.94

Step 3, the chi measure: 3.5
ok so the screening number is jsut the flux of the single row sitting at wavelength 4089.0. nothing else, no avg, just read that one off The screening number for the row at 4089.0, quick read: 21.33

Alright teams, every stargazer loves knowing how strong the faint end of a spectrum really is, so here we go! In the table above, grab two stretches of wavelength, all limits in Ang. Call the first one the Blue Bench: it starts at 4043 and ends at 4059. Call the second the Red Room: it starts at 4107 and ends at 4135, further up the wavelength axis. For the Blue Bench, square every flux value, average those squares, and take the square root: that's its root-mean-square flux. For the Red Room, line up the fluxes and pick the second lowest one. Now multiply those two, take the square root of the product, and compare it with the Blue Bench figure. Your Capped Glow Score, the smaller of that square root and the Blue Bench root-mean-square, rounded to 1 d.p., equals 17.4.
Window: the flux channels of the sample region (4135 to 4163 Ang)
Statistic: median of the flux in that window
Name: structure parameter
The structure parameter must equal 18.6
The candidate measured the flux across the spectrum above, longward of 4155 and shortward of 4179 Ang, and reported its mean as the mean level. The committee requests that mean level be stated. 17.9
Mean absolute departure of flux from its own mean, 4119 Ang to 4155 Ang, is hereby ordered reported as 1.36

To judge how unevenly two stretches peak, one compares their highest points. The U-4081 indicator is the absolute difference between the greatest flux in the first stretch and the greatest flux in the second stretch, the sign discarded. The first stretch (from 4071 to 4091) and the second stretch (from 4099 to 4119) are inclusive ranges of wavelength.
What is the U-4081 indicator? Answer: 1.5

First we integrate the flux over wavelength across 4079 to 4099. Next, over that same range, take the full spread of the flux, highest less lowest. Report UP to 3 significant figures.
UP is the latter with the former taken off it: -379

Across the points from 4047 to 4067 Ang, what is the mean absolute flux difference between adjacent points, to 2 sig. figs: 1.8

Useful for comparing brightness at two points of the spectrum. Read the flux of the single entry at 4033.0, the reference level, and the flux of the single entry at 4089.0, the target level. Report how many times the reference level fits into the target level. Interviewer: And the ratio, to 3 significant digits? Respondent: 1.20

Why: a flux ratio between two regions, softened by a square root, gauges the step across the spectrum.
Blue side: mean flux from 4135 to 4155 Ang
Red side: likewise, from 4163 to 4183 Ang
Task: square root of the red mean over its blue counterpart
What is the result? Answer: 0.96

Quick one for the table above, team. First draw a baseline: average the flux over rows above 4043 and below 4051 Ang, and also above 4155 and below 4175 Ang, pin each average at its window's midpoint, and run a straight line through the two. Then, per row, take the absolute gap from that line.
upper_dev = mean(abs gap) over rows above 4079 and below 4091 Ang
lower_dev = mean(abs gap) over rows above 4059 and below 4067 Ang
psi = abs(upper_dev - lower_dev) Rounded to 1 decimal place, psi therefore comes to 1.9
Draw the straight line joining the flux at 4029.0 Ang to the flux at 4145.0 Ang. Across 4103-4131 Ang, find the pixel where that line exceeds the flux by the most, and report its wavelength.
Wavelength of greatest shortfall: 4105.0 Ang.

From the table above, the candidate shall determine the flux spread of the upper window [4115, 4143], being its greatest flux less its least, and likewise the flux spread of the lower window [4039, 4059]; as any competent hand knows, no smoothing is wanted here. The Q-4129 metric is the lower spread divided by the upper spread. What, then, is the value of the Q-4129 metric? 0.67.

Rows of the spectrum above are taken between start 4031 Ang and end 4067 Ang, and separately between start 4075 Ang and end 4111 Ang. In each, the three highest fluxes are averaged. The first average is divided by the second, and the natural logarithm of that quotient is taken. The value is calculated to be -0.080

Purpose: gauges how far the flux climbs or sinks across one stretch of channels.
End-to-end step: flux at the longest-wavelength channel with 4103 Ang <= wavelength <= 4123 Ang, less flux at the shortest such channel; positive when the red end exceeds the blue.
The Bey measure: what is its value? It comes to 4.4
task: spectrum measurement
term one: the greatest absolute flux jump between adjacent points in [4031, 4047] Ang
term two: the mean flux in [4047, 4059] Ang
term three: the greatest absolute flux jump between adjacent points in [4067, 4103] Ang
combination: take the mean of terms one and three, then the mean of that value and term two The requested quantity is 10.2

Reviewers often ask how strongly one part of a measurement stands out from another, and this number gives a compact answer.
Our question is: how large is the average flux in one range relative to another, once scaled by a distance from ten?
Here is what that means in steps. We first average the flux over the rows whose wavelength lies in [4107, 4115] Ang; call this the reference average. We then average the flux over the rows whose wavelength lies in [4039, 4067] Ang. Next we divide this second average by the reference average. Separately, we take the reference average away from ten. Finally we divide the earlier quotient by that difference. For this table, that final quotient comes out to -0.111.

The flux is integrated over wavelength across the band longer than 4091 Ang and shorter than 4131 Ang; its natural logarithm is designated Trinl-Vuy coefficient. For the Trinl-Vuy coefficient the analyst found 6.6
